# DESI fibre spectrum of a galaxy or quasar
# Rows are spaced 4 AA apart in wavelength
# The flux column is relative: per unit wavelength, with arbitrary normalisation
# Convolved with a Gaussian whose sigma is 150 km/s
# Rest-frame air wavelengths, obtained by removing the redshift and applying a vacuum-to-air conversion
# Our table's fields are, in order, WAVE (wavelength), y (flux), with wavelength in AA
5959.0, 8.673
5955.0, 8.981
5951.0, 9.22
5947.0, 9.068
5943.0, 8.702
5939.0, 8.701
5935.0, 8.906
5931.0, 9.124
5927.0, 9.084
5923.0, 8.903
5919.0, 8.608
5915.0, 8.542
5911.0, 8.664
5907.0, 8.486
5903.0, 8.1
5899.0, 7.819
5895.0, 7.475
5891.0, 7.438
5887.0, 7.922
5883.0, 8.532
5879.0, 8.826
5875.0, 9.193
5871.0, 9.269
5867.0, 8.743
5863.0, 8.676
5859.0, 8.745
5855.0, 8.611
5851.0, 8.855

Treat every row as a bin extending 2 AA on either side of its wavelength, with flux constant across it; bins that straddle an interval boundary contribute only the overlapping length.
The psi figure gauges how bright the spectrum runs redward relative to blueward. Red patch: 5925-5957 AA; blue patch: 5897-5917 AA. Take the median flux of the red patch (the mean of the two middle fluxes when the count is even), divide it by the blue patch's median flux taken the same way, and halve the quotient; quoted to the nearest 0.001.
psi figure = 0.532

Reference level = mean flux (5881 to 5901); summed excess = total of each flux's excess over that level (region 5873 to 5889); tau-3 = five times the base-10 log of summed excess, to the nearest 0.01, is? 2.47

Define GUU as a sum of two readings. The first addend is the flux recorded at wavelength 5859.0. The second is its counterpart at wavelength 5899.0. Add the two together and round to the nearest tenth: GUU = 16.6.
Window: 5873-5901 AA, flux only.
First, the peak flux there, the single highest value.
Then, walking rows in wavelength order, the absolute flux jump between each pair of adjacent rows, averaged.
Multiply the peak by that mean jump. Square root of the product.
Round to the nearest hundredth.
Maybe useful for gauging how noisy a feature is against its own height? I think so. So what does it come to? 1.81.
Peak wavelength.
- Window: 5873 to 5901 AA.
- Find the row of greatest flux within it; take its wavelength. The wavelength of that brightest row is 5875.0 AA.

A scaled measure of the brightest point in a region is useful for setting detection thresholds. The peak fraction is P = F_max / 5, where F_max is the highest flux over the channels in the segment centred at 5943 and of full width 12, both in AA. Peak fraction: 1.81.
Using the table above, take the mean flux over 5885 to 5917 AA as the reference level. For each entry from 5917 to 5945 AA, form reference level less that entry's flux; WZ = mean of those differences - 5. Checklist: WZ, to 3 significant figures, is -5.81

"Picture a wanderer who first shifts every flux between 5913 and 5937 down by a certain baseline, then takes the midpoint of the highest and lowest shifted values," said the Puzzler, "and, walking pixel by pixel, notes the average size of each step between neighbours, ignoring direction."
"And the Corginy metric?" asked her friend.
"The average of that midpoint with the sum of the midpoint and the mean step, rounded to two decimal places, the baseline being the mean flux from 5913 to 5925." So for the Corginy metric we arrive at 0.23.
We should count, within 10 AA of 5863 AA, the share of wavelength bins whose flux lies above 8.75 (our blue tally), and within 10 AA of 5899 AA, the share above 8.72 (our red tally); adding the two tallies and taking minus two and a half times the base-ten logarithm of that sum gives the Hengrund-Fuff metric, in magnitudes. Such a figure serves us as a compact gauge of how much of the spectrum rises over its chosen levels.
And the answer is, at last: 1.7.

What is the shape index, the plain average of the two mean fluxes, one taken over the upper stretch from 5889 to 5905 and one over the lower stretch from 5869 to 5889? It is 8.23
